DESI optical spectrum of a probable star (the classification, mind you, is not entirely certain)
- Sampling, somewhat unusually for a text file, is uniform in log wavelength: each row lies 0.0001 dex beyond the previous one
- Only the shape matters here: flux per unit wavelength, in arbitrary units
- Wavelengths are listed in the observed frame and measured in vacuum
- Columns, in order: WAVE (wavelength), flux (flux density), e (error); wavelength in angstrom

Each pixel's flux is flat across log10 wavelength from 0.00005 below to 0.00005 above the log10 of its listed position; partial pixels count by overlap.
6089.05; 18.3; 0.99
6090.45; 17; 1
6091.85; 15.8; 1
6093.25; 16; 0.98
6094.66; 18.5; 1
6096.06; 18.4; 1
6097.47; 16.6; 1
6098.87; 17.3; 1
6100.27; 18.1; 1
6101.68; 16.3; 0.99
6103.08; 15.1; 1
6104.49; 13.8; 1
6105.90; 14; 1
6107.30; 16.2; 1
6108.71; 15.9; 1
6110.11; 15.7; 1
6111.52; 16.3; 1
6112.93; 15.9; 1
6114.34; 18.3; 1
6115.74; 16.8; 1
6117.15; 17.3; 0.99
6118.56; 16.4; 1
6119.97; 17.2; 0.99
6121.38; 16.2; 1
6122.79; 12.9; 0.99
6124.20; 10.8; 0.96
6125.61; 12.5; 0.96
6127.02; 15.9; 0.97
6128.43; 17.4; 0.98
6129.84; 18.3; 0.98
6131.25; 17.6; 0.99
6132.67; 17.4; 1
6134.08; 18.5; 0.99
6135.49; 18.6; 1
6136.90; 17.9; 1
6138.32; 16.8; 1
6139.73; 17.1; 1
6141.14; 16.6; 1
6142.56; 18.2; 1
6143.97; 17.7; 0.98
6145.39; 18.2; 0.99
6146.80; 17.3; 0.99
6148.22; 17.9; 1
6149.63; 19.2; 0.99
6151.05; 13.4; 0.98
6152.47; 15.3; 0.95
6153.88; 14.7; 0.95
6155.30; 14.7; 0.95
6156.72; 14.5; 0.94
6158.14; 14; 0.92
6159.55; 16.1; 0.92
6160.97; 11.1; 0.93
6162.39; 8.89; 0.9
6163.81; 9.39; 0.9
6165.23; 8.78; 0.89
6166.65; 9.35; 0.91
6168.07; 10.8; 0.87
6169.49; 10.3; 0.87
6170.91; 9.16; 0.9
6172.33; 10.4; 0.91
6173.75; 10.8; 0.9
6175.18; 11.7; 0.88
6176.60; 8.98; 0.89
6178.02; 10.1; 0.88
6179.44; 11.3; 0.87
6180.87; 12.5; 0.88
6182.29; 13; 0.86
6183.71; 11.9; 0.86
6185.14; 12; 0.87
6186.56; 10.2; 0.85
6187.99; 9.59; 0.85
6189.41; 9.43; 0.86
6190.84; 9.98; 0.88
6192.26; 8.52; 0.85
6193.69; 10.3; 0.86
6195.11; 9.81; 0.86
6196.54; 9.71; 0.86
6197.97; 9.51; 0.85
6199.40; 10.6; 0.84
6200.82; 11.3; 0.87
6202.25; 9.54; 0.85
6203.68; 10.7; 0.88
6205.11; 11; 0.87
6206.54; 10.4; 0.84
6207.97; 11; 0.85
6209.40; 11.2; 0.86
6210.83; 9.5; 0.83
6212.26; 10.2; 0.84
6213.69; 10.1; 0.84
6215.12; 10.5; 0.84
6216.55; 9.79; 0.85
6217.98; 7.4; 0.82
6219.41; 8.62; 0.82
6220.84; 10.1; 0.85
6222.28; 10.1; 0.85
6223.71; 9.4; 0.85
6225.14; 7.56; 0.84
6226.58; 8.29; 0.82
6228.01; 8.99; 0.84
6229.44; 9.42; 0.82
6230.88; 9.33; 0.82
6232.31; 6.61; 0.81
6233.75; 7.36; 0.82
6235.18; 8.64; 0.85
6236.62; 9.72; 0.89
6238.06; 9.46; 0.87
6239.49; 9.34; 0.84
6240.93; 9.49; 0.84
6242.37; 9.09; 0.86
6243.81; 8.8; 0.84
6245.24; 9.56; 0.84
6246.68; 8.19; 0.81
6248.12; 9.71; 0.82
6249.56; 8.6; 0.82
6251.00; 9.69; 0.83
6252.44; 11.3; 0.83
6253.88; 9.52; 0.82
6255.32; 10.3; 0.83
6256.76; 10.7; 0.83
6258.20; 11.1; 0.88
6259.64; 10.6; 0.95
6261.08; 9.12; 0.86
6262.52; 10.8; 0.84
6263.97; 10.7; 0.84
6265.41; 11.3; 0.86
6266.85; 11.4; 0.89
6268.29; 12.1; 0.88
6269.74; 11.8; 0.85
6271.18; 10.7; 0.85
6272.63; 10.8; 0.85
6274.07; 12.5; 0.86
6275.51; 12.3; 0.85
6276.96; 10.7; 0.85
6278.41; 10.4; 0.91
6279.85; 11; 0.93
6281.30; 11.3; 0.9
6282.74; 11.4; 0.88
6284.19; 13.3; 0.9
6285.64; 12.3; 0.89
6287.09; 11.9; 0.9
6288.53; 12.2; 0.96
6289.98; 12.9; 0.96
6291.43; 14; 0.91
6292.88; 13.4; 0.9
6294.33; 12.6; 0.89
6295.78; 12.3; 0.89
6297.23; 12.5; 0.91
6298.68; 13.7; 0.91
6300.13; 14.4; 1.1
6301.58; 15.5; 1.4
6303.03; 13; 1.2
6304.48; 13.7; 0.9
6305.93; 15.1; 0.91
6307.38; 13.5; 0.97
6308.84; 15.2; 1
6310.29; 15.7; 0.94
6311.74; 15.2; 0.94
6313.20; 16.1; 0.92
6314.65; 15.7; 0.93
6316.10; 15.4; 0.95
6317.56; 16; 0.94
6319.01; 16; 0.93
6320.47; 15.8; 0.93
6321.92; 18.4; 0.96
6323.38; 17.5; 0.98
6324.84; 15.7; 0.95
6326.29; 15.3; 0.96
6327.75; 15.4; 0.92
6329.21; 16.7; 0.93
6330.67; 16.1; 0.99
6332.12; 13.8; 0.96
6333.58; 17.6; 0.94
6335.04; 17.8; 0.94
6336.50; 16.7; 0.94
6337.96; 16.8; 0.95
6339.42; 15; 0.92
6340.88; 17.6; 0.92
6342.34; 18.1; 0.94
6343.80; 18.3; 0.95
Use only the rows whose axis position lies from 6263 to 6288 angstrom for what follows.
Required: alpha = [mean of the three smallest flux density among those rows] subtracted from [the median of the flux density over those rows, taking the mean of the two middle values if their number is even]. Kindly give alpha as 0.8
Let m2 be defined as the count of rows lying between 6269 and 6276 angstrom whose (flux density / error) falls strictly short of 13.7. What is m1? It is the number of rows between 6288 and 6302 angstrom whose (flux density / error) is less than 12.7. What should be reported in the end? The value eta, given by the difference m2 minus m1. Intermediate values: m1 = 1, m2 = 2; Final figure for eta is 1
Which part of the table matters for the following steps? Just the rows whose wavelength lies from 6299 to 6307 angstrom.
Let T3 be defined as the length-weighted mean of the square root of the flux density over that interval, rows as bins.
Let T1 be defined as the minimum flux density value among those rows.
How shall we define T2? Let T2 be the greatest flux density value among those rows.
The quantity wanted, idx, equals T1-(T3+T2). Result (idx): -6.3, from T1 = 13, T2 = 15.5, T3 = 3.8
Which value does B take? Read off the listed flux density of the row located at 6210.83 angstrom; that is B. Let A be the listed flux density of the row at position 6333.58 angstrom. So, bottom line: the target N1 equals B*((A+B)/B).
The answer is 27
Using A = 17.6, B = 9.5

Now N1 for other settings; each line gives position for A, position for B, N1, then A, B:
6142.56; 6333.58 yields 36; 18.2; 17.6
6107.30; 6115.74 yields 33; 16.2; 16.8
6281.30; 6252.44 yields 23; 11.3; 11.3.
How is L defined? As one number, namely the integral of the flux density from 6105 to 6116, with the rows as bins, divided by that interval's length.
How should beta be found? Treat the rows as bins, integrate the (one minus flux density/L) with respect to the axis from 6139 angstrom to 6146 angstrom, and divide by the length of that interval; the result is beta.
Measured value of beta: -0.09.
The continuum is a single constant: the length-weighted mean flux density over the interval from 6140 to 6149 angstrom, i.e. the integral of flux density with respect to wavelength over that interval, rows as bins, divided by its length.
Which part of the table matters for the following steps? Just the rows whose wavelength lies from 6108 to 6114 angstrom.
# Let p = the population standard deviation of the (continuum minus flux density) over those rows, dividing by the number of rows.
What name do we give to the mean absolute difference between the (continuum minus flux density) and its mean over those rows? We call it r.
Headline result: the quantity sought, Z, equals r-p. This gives -0.043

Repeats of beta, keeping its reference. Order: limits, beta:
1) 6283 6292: 0.21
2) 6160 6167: 0.39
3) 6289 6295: 0.18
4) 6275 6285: 0.29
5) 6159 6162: 0.19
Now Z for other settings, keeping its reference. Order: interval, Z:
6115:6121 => -0.031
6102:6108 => -0.085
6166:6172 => -0.027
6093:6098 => -0.021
